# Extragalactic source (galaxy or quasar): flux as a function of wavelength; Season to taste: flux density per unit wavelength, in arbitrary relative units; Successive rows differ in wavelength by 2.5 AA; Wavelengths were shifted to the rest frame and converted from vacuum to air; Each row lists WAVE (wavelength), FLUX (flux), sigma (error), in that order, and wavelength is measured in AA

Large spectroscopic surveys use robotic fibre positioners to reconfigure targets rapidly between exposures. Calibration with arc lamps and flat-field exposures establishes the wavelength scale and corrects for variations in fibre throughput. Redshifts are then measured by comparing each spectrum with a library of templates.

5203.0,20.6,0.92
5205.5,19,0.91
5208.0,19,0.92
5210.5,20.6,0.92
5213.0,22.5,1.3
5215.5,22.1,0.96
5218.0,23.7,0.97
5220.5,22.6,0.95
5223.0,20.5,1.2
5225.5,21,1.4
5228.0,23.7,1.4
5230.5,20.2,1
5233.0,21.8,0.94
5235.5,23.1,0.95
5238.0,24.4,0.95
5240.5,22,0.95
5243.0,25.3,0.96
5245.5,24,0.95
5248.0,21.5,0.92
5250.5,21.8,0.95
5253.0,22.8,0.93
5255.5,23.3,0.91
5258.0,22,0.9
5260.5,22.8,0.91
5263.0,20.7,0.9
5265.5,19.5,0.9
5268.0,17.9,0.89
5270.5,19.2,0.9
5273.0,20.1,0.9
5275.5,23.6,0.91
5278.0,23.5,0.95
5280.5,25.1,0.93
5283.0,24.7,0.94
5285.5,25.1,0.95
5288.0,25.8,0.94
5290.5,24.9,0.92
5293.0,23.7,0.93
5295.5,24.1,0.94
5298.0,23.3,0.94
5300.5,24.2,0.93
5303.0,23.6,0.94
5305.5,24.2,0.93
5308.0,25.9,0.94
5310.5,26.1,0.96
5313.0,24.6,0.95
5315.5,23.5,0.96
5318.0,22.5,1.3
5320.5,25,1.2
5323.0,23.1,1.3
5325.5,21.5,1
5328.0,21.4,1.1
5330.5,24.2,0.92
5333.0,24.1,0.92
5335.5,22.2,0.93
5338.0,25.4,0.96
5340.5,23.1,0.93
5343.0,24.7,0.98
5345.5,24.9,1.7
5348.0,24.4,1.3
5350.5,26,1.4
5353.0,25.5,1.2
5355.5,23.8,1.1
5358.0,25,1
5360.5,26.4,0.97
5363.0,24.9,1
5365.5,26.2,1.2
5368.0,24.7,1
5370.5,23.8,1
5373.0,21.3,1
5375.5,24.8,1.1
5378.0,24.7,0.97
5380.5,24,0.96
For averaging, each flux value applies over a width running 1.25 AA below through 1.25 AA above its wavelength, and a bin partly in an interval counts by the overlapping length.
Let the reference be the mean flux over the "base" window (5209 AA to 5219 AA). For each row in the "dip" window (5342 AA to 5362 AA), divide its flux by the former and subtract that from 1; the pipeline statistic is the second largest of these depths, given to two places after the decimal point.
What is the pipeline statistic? -0.10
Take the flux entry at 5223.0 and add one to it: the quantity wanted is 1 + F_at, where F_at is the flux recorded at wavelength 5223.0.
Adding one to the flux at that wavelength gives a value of 21.5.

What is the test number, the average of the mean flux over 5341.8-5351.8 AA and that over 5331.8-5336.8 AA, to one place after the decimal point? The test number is 24.1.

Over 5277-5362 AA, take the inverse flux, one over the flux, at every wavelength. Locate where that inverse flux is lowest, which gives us 5360.5 AA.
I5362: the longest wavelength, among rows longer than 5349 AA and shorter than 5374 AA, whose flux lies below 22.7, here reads 5373.0 AA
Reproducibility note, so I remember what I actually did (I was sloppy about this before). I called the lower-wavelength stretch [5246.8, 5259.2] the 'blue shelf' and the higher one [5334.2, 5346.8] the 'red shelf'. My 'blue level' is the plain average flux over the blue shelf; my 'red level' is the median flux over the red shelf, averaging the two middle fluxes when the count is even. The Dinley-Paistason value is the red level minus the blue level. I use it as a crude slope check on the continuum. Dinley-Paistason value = 2.4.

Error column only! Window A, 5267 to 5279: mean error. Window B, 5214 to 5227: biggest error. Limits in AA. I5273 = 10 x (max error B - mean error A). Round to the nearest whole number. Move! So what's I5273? 5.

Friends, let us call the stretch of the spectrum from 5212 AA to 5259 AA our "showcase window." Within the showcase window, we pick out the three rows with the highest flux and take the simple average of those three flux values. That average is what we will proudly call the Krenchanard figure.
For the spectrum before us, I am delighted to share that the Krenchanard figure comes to 24.6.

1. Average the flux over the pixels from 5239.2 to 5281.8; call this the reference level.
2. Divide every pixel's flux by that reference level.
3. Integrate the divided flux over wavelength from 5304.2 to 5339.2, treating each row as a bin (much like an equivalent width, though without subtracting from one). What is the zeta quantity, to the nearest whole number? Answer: 38 AA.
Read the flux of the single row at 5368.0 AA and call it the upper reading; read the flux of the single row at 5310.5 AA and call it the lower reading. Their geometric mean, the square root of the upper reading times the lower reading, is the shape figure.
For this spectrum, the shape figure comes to 25.4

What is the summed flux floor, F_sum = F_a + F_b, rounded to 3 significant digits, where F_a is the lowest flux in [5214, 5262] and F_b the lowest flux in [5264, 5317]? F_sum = 38.1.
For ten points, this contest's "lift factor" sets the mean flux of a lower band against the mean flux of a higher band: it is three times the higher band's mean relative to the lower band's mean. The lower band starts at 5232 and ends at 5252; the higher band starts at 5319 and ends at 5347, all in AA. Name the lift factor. 3.08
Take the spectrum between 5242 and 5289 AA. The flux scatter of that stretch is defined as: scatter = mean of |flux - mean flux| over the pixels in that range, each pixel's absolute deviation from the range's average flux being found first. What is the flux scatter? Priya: 1.9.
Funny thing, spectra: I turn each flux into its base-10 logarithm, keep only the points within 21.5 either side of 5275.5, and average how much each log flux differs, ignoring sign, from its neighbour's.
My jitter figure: 0.023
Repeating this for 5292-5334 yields 0.020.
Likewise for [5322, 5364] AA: 0.025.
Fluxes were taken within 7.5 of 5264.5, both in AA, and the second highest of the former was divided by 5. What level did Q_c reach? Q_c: 4.40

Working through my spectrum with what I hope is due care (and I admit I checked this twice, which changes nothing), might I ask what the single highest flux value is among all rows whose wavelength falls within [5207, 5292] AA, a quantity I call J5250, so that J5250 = 25.8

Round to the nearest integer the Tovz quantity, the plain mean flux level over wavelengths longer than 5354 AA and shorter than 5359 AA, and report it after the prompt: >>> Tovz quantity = 24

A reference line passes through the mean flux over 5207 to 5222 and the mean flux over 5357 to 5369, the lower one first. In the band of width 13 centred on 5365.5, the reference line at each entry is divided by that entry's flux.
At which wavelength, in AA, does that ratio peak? 5370.5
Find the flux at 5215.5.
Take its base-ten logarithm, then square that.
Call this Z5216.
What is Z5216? 1.81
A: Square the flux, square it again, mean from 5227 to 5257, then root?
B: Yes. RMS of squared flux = 527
